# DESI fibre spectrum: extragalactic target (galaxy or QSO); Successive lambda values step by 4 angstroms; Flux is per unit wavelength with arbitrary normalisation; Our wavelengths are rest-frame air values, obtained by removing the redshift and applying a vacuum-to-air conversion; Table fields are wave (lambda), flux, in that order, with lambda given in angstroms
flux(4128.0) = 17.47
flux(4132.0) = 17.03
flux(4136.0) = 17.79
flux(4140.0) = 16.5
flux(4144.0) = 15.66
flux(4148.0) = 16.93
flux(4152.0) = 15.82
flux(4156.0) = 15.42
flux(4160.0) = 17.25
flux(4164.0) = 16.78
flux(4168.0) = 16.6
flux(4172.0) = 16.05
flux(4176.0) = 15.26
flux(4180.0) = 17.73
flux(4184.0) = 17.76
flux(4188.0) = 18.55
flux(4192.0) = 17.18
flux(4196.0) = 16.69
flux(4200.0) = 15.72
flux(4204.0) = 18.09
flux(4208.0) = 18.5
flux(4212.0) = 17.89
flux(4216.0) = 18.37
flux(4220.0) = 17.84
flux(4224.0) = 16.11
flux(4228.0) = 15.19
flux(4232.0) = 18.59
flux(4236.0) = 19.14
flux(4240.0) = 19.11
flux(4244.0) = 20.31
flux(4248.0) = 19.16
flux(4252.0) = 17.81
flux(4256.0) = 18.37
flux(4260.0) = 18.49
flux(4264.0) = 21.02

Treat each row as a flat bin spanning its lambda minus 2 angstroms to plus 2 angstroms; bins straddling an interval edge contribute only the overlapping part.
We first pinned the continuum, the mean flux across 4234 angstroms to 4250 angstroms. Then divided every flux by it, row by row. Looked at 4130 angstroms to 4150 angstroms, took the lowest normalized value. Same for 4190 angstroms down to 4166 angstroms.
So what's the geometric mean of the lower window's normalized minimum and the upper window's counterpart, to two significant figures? 0.80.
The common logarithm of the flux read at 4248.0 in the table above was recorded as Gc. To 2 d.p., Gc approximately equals 1.28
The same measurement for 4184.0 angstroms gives 1.25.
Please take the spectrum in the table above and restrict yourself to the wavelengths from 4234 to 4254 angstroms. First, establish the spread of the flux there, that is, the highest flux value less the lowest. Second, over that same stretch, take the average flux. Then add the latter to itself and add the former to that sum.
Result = 40.7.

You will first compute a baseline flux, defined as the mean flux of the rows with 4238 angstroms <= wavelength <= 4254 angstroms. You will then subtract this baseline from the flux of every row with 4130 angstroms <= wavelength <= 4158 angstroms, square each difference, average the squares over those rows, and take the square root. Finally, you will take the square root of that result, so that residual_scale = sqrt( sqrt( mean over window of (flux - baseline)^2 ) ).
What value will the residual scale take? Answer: 1.66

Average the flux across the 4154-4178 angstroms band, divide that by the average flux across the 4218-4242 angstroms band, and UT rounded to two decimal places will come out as 0.92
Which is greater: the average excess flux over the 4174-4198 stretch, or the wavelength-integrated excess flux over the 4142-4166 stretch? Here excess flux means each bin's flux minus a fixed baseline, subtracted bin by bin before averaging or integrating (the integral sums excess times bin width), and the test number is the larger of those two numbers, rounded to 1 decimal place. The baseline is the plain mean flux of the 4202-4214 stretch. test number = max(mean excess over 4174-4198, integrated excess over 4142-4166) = -1.0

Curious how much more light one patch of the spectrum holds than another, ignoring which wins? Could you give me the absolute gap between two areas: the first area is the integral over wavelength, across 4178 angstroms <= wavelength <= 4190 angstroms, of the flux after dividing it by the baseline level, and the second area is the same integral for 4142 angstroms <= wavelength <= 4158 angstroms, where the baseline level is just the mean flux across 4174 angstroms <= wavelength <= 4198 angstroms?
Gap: 2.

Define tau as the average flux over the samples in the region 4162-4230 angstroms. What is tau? 17.1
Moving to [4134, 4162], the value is 16.5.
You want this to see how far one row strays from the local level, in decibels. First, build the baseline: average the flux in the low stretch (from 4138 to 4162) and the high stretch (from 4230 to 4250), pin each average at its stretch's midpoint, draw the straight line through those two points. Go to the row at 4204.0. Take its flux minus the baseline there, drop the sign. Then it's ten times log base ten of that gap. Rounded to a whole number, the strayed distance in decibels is -16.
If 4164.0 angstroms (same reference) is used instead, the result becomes -13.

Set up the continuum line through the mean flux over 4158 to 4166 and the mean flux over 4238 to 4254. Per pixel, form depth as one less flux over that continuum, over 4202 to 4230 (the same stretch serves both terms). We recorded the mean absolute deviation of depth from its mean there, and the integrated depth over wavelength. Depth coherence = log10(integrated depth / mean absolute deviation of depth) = 1.35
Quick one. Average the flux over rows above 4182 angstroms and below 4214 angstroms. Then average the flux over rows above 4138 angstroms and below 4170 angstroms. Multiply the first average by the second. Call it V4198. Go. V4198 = 287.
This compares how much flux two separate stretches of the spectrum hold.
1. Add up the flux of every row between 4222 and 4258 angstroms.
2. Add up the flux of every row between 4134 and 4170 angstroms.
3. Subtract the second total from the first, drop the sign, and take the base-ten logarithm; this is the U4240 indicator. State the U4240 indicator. 1.2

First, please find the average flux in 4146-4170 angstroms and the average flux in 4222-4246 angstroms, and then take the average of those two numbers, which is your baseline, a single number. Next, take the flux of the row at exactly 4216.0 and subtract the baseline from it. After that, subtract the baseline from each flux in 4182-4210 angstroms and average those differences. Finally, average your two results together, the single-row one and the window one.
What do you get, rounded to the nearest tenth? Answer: 0.7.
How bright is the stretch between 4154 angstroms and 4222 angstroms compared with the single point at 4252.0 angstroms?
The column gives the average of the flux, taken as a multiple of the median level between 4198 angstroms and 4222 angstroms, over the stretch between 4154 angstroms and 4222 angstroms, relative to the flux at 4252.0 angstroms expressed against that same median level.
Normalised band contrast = 0.96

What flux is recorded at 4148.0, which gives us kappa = 16.93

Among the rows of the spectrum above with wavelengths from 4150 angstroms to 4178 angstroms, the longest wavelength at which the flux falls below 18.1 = 4176.0 angstroms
